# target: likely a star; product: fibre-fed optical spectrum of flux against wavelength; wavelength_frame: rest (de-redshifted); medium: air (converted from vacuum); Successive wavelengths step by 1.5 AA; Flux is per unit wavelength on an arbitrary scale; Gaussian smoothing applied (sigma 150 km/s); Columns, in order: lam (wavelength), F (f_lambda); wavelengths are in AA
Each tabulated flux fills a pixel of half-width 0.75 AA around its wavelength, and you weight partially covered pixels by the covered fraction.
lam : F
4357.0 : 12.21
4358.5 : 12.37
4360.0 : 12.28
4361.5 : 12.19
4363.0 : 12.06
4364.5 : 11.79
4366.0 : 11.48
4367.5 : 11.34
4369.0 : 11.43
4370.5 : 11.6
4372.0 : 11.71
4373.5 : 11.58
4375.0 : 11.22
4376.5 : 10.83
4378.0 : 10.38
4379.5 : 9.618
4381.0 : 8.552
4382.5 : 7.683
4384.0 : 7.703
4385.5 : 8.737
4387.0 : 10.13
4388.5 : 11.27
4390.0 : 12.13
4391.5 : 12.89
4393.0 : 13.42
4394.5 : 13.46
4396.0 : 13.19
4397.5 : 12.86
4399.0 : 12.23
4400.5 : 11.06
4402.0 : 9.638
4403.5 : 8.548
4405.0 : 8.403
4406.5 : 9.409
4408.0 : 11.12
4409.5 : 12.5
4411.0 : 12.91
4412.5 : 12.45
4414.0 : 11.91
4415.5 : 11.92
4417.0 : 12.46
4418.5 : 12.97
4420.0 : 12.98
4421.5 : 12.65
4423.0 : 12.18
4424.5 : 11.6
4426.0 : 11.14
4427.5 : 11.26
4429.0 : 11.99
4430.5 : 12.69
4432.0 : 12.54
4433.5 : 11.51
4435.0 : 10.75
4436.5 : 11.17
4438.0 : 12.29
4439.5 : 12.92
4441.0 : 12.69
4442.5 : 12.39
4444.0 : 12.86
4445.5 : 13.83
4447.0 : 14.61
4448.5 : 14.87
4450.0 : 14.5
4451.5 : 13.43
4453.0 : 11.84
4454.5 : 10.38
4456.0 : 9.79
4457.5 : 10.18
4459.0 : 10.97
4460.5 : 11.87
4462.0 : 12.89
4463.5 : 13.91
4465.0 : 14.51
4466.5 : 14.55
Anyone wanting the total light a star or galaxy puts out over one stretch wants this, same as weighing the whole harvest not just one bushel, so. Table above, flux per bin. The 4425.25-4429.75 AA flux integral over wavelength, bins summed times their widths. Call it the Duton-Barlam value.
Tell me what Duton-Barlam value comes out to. 51.6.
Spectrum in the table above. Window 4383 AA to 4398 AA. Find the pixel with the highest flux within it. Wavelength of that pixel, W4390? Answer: 4394.5 AA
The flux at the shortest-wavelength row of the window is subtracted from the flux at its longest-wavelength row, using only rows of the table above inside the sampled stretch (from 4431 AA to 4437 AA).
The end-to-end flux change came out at -1.4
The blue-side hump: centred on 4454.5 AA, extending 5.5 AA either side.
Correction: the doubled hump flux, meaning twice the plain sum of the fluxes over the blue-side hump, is 162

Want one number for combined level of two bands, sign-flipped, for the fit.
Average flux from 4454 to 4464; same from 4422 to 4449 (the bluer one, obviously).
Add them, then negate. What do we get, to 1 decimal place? -23.8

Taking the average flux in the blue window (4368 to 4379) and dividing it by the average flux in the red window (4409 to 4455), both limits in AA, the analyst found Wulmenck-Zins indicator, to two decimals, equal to 0.90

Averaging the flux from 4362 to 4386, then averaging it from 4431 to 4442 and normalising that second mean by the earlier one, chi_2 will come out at 1.14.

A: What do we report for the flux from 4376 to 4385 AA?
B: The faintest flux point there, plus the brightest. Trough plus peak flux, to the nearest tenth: 18.5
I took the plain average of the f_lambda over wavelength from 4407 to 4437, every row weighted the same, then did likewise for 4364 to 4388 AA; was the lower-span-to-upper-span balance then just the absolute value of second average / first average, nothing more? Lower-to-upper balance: 0.86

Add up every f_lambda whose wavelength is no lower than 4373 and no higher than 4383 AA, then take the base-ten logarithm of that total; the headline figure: 1.84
